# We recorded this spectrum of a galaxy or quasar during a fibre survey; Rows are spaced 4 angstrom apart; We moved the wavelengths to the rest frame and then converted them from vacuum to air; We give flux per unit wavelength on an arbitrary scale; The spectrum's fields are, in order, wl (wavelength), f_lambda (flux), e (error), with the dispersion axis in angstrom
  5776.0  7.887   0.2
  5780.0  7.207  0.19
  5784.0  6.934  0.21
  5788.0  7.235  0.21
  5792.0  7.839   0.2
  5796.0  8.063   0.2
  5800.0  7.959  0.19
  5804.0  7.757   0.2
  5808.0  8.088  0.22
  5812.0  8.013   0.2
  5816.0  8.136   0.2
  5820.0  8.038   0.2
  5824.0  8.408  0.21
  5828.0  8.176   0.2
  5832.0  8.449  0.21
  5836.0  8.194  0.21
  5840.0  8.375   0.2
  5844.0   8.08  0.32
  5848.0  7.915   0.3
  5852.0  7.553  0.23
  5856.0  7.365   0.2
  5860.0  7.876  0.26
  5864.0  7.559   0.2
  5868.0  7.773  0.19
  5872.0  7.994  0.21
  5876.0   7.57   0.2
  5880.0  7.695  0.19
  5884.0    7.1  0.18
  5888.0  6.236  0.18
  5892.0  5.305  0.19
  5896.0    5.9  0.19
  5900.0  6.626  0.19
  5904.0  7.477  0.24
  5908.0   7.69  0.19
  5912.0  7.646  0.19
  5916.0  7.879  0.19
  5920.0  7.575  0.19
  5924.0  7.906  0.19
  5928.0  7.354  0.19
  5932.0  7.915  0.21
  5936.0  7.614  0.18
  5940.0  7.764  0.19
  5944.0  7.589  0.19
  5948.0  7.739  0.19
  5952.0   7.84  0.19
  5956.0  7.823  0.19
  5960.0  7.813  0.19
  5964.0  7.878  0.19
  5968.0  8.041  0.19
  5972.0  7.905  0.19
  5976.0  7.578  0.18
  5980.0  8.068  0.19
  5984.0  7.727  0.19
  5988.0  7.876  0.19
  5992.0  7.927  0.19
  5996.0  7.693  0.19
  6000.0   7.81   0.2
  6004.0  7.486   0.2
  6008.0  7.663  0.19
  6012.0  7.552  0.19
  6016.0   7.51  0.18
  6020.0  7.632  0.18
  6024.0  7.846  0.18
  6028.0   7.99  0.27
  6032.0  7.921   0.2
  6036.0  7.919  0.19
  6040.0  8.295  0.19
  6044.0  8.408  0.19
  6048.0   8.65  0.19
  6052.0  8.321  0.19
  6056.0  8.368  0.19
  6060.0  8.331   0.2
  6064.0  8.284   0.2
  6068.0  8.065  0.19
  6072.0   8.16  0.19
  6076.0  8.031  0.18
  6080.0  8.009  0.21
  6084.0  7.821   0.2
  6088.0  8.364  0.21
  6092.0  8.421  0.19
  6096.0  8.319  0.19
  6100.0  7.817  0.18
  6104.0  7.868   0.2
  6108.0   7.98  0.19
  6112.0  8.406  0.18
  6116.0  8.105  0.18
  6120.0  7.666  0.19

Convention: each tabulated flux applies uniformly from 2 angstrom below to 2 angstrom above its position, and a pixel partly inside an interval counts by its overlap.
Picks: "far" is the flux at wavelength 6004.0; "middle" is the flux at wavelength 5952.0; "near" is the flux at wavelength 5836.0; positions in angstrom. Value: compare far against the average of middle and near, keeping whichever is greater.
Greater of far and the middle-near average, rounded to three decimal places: 8.017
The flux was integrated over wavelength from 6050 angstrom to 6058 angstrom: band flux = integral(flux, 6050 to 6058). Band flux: 67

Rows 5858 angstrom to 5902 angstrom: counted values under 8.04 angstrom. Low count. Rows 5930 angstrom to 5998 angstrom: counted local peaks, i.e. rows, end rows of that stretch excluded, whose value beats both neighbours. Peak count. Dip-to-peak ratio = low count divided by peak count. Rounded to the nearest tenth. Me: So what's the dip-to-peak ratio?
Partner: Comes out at 2.2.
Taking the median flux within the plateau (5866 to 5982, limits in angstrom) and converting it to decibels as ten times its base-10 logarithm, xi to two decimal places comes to 8.86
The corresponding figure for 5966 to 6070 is 8.99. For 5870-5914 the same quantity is 8.74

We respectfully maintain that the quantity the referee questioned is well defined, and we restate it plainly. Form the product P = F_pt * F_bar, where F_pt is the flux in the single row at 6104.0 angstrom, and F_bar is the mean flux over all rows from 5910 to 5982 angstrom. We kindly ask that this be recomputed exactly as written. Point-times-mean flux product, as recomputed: 61.2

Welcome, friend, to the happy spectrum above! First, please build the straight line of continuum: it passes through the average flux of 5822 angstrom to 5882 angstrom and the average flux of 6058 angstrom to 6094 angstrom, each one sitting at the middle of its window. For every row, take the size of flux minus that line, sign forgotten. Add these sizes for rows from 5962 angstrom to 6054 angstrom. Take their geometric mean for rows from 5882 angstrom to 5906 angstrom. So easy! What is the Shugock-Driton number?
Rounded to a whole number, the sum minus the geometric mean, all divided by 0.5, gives 11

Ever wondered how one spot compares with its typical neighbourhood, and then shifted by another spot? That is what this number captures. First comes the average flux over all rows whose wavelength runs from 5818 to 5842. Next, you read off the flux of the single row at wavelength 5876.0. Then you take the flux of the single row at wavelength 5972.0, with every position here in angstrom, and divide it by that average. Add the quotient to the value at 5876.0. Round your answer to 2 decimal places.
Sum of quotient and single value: 8.53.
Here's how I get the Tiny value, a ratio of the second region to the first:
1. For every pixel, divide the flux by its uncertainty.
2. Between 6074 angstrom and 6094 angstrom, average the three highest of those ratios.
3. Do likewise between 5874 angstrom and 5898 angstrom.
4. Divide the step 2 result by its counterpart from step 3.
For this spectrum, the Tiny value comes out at 1.09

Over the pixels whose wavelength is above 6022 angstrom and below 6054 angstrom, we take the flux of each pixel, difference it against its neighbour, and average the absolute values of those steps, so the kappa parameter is 0.182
